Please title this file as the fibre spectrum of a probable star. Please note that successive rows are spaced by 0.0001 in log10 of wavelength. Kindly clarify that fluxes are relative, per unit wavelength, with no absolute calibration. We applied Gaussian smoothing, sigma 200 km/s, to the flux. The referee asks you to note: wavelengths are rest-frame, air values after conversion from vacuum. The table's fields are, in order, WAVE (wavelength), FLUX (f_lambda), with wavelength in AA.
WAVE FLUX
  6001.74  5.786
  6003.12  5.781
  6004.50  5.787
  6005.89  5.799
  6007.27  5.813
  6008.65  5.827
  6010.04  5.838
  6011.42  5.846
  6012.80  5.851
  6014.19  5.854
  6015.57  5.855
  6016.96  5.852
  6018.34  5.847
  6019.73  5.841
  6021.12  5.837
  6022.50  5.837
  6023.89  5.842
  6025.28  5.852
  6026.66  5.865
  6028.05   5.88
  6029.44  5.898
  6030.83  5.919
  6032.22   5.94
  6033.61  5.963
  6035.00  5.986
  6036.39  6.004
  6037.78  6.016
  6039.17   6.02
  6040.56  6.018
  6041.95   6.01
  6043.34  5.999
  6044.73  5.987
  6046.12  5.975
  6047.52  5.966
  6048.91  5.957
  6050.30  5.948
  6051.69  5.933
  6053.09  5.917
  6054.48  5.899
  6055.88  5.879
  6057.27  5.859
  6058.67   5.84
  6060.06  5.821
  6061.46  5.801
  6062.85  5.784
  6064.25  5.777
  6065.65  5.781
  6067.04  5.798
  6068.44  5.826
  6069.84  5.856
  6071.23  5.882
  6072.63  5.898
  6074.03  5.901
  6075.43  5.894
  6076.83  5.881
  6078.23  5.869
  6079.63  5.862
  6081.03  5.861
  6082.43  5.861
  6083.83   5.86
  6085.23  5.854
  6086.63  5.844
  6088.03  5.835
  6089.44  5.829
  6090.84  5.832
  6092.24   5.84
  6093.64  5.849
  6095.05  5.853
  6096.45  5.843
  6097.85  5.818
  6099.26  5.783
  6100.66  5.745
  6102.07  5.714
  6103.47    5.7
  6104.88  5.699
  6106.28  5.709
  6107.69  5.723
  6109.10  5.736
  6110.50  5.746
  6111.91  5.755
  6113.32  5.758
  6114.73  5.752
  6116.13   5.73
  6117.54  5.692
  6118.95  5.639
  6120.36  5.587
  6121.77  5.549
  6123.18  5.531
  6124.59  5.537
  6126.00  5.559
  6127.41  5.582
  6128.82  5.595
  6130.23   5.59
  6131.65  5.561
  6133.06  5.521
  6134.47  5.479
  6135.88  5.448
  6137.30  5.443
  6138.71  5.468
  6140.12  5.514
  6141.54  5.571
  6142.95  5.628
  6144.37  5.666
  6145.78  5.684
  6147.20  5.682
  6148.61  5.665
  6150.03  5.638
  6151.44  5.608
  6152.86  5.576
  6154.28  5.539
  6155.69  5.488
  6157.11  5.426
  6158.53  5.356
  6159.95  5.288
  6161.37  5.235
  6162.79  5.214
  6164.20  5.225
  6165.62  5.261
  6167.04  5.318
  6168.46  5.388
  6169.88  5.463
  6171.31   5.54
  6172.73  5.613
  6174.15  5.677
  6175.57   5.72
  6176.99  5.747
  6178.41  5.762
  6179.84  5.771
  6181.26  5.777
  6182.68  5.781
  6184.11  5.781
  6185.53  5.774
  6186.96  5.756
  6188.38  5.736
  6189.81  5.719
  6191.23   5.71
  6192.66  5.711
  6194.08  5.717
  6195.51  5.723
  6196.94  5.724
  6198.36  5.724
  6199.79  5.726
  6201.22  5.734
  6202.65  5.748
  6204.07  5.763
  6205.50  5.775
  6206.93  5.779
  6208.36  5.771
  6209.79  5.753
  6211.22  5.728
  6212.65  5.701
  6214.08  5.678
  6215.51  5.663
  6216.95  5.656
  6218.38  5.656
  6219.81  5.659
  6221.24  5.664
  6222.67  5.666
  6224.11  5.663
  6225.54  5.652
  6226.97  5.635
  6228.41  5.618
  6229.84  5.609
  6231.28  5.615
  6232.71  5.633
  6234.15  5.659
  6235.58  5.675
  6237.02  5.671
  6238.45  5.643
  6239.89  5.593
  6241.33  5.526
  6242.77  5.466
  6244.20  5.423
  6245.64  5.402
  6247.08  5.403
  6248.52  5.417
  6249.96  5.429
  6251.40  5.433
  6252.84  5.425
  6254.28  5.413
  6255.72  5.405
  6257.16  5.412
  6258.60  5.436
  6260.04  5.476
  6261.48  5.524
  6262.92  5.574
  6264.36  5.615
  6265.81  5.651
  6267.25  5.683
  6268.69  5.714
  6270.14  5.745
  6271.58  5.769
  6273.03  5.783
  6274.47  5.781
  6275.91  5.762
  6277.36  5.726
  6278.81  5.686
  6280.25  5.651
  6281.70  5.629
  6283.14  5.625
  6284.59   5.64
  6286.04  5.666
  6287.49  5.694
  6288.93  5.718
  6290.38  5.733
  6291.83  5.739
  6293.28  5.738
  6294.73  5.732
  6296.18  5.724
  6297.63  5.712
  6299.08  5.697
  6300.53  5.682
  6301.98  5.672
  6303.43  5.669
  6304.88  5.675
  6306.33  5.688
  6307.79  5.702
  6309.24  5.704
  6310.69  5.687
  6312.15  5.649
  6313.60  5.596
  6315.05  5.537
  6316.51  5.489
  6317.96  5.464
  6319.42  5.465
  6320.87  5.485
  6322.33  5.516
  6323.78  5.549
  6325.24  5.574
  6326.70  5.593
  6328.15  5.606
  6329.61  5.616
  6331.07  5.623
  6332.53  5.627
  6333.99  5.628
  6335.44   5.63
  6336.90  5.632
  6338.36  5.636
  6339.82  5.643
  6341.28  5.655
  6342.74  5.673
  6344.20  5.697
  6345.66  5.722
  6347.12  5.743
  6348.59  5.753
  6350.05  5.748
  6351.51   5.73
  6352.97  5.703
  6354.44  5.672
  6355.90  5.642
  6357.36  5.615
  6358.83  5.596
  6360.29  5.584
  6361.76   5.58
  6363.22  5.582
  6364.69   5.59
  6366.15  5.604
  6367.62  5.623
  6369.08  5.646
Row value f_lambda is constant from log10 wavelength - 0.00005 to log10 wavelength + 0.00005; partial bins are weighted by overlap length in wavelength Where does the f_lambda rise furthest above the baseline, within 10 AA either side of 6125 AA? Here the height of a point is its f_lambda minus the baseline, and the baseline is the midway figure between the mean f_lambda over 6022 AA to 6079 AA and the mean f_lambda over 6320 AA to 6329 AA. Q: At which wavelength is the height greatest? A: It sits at 6116.13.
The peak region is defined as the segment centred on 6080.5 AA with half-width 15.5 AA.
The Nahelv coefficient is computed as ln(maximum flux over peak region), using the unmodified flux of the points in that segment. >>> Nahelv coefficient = 1.78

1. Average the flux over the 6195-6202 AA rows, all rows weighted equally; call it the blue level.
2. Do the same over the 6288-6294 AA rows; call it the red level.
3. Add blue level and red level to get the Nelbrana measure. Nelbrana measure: 11.5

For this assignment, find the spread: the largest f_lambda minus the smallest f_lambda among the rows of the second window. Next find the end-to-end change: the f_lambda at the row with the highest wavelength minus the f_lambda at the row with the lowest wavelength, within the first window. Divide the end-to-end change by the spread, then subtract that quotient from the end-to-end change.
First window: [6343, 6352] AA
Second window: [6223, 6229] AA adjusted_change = -0.7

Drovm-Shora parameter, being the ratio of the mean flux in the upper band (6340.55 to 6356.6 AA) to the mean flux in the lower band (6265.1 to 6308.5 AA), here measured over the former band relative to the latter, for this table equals 1.00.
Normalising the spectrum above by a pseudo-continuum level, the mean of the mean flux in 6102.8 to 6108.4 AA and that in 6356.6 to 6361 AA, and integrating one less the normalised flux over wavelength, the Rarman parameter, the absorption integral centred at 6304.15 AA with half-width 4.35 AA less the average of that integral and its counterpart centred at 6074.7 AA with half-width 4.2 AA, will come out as 0.15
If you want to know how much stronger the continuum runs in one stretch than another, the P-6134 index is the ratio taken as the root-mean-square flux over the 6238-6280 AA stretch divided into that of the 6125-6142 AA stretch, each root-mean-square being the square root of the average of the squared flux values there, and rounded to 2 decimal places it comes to 0.99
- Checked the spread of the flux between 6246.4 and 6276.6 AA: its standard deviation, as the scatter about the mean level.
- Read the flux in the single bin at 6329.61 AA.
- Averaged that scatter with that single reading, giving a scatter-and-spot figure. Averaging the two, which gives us 2.88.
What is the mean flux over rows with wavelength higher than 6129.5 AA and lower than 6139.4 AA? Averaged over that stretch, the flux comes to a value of 5.50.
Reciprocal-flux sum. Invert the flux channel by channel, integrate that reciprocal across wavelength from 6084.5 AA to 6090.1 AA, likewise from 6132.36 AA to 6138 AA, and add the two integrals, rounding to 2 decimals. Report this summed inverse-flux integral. 1.99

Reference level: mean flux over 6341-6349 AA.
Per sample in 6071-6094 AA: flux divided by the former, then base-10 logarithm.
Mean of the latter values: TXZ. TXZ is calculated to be 0.012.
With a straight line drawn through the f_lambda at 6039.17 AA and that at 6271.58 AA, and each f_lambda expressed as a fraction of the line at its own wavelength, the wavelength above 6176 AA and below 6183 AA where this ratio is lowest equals 6176.99 AA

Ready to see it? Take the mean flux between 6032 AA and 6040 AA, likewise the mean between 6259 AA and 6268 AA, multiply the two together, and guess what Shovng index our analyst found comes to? 33.5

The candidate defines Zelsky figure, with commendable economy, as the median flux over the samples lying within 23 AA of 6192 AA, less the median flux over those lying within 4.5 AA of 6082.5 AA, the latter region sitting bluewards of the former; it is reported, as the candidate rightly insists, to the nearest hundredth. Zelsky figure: -0.13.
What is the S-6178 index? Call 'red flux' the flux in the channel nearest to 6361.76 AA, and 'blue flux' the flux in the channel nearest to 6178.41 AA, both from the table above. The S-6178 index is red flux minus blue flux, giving -0.18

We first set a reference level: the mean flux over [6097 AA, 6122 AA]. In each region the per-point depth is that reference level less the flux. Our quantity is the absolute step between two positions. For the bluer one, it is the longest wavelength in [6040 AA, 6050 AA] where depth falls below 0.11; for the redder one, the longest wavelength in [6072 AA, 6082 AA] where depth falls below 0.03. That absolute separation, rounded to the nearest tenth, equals 32.1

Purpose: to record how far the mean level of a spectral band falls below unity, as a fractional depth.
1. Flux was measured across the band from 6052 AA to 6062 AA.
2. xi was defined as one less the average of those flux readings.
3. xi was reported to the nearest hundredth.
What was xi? -4.86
